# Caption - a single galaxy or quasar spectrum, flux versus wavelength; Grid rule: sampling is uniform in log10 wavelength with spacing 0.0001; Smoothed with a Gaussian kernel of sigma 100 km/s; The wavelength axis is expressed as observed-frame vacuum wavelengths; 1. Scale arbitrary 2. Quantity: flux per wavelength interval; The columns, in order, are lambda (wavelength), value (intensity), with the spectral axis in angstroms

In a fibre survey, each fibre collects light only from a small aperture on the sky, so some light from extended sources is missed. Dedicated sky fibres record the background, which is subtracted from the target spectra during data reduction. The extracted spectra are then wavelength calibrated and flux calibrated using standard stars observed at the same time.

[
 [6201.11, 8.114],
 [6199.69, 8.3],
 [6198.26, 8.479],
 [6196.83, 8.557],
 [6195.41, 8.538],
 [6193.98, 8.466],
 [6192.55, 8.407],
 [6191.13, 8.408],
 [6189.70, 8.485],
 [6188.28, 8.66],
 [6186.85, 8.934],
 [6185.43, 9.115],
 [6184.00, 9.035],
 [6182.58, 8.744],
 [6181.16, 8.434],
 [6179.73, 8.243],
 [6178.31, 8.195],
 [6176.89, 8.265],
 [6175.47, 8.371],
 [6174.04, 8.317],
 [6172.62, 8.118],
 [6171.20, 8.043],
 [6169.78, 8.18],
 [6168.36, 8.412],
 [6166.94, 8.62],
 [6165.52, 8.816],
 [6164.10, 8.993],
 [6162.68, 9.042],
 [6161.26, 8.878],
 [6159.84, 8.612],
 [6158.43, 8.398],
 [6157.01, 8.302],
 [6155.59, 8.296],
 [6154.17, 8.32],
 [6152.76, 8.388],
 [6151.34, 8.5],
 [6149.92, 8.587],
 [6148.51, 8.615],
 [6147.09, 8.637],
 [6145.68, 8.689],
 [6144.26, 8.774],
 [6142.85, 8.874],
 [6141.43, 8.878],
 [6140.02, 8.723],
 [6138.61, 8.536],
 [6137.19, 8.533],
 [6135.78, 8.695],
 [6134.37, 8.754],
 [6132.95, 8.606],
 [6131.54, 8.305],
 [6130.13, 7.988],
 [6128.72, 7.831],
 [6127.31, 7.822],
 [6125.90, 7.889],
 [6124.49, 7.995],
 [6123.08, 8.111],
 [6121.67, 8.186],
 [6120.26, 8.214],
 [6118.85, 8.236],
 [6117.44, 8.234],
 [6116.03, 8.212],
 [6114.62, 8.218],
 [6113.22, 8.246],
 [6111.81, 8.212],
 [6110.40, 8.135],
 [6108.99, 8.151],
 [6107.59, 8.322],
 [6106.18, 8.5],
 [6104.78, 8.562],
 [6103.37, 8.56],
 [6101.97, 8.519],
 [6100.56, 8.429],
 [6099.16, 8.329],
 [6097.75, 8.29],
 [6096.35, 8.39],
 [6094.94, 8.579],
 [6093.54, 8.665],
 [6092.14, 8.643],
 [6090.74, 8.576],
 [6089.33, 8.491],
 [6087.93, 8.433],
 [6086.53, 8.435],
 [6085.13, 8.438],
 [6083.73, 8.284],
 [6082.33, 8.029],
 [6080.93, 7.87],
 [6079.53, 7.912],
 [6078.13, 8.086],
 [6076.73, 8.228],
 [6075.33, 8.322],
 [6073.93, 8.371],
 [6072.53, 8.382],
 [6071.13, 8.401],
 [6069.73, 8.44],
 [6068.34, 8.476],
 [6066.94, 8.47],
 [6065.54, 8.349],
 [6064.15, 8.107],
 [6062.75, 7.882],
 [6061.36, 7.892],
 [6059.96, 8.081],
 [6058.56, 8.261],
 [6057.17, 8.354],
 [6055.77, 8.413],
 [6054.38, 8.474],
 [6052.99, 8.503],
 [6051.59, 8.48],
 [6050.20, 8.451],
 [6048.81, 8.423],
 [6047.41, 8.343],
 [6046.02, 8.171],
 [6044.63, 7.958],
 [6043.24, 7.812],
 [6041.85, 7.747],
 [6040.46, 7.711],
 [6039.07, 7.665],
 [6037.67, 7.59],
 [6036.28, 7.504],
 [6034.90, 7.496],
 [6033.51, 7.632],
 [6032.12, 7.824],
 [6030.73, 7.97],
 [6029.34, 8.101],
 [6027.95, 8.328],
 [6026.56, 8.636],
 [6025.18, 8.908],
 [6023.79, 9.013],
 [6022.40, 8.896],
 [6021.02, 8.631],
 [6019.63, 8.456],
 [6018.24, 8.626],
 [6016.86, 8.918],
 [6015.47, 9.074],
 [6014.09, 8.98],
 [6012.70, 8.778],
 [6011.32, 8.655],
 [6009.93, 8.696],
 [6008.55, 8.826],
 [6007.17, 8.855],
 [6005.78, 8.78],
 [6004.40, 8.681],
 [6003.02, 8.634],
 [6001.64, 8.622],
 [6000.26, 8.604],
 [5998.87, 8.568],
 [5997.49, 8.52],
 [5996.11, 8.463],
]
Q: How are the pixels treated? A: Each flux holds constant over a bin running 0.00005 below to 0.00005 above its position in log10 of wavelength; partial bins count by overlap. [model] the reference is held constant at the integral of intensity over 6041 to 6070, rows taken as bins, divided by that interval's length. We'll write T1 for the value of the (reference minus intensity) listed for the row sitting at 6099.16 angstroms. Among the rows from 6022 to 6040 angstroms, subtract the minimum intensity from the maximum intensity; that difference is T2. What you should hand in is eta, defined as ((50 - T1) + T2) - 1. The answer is 50.6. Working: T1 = -0.09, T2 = 1.5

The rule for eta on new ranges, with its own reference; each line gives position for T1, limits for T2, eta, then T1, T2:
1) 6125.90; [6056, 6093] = 49.4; 0.35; 0.8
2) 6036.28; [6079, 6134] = 49.1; 0.74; 0.8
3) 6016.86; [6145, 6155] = 50.0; -0.68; 0.4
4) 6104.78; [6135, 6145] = 49.7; -0.32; 0.3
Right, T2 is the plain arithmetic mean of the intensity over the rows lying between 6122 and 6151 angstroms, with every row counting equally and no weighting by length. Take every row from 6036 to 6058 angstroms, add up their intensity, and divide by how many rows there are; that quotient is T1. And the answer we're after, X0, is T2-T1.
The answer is 0.34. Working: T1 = 8.1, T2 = 8.44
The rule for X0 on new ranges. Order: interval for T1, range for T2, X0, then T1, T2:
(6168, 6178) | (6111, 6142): 0.05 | 8.2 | 8.29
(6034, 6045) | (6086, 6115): 0.73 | 7.7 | 8.41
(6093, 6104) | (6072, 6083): -0.32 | 8.5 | 8.15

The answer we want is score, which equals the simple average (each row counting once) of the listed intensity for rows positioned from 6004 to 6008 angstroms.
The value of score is 8.8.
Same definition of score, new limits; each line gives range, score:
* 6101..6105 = 8.5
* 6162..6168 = 8.9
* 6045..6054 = 8.4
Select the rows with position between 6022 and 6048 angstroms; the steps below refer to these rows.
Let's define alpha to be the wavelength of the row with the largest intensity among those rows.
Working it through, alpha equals 6023.79 angstroms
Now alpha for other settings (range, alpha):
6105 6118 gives 6106.18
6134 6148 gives 6141.43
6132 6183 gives 6162.68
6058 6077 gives 6068.34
